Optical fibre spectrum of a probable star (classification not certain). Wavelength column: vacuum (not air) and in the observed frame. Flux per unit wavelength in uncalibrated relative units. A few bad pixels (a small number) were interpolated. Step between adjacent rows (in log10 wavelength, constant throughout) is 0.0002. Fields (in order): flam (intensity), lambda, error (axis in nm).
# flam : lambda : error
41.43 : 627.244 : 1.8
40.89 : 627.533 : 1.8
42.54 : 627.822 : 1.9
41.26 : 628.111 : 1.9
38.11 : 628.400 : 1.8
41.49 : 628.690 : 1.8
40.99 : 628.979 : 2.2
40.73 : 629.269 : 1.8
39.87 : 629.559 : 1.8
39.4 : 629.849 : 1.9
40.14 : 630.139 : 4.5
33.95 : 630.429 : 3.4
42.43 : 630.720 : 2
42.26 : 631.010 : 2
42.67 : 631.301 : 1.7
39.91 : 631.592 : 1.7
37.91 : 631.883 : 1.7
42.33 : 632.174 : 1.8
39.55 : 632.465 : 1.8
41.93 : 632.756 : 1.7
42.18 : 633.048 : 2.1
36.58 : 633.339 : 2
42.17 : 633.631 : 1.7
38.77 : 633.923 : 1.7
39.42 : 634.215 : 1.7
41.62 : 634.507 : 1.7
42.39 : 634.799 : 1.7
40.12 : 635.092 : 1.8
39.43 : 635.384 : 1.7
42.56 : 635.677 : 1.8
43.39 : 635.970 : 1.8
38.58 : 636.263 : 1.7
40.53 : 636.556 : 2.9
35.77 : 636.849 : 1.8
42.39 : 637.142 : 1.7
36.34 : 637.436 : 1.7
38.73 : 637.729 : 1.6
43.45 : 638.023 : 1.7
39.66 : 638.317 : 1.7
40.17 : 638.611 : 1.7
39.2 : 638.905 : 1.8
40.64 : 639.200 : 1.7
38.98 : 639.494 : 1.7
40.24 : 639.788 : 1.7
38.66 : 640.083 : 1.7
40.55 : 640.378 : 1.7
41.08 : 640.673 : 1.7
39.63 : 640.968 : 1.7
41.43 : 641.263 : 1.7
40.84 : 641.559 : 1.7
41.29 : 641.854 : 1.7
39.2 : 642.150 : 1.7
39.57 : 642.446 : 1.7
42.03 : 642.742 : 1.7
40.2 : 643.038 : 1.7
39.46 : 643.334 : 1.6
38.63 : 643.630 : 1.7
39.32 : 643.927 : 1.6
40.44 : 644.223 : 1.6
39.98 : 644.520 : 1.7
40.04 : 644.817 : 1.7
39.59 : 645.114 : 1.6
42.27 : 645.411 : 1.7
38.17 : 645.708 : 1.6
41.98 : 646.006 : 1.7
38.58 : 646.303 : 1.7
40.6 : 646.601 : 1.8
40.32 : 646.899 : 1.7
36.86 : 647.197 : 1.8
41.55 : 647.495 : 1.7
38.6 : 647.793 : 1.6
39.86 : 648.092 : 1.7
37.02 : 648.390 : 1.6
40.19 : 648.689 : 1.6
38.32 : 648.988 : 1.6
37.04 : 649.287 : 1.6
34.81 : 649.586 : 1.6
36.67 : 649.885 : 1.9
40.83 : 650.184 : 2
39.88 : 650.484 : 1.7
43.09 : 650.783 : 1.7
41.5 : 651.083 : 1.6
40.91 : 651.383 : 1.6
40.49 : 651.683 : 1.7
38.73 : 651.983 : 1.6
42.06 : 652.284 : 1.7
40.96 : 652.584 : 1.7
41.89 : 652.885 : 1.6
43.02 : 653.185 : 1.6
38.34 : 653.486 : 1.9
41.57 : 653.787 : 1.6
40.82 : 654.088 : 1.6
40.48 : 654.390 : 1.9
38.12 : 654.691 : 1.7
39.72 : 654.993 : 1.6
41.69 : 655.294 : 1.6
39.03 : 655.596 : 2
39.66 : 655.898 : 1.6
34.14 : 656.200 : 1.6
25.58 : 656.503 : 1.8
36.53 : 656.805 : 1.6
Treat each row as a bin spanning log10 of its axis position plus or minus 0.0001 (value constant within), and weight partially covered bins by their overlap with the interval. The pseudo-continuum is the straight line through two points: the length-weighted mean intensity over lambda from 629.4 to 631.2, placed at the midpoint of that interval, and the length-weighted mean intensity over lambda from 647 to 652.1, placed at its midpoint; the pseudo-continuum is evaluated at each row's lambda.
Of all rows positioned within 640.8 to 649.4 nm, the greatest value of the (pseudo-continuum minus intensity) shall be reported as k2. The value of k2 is 2.4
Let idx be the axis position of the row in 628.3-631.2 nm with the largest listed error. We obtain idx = 630.139 nm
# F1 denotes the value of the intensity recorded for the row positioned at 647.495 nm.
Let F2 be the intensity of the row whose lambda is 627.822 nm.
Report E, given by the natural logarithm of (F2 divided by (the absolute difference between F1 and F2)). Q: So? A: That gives 3.8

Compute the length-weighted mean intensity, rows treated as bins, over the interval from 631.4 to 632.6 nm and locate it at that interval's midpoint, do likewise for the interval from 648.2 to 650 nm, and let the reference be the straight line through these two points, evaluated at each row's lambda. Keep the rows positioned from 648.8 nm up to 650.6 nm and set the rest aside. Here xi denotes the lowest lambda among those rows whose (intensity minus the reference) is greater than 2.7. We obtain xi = 650.184 nm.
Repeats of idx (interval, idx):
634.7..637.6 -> 636.556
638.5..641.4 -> 638.905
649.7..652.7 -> 650.184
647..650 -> 649.885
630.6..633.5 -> 633.048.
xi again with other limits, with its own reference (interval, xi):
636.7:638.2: 637.142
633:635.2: 634.799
